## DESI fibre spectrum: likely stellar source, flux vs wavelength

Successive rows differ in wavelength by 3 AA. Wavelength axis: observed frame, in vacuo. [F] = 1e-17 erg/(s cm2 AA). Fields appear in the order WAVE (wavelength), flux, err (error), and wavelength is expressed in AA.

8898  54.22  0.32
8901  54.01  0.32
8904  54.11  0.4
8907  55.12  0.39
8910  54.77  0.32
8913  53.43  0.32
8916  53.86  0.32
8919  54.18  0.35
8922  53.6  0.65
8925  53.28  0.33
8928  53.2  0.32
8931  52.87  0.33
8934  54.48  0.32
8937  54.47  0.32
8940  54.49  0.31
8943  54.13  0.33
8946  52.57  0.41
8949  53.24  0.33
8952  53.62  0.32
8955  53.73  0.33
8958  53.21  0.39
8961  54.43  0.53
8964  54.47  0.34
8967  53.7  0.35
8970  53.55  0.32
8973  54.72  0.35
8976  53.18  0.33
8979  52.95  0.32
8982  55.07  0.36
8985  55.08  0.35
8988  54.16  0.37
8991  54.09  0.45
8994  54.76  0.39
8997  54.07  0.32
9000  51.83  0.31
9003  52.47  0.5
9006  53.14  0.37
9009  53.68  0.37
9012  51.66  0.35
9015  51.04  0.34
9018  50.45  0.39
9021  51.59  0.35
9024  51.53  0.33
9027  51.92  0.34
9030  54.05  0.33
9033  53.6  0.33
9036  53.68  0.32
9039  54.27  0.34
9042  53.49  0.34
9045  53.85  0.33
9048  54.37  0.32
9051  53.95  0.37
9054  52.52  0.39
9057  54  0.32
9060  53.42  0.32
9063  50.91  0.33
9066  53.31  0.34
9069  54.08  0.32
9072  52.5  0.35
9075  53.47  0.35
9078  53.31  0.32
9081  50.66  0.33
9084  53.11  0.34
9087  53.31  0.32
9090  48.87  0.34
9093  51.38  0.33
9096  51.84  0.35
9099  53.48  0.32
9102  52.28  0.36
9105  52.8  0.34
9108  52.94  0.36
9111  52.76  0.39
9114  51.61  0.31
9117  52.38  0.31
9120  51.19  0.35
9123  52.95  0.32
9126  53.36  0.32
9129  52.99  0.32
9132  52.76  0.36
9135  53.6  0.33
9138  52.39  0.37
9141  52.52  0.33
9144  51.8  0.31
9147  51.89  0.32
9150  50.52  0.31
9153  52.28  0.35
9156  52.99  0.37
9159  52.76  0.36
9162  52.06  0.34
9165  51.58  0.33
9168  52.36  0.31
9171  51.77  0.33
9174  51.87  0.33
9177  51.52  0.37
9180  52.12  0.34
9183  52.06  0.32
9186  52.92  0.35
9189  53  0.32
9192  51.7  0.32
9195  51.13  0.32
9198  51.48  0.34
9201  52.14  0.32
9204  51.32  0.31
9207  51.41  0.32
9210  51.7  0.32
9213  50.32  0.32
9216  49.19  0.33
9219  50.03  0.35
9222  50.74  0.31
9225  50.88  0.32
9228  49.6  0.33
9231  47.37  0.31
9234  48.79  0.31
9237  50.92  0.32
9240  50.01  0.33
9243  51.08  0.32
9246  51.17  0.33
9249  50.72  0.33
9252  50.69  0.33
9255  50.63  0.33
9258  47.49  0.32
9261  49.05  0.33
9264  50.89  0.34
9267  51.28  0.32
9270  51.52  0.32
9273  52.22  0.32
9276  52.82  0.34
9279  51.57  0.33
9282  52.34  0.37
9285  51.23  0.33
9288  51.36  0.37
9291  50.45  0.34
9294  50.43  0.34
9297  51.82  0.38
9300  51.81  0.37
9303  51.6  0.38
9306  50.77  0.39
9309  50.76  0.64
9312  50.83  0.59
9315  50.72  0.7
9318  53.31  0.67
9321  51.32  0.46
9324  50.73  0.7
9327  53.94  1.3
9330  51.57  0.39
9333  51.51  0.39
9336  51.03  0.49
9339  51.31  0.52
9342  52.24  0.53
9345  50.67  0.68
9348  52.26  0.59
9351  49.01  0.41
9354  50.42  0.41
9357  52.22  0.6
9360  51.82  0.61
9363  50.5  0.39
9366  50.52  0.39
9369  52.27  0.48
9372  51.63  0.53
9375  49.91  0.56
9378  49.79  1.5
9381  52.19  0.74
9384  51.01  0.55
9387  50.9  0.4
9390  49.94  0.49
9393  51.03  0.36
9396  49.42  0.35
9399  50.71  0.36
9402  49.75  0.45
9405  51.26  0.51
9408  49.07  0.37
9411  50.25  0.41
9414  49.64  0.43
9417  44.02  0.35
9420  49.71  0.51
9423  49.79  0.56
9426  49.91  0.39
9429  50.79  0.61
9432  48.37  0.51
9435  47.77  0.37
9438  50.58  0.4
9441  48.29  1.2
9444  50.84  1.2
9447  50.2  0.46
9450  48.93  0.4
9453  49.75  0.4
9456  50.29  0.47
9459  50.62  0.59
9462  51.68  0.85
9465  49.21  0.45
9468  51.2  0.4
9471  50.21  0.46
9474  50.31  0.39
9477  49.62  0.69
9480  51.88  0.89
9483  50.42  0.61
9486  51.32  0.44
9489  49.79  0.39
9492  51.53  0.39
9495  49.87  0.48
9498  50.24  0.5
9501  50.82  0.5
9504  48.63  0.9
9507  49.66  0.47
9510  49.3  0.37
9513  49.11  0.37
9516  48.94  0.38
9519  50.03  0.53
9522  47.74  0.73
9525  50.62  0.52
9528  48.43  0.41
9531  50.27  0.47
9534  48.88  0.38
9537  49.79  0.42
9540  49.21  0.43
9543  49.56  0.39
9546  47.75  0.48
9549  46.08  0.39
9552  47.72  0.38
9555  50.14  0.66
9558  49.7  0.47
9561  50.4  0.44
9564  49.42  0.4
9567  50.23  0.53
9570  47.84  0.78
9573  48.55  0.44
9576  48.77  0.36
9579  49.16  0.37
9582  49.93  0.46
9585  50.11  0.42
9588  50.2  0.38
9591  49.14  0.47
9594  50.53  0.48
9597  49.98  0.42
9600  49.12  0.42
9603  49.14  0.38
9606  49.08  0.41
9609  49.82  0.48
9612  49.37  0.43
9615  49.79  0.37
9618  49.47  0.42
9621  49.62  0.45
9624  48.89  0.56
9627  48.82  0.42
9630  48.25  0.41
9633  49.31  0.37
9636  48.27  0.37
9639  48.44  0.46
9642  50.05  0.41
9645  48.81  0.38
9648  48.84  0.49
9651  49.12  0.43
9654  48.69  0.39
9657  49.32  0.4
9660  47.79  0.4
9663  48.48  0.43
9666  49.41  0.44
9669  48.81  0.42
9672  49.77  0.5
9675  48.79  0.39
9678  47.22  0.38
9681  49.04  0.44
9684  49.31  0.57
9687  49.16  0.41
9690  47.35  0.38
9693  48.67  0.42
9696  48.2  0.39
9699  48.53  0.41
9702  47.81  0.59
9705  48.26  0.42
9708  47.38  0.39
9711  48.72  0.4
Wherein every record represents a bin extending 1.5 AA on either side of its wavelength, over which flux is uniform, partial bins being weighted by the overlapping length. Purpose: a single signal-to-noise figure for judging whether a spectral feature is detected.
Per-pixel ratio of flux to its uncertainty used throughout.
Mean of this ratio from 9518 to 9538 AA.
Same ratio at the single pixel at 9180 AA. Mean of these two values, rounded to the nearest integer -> 129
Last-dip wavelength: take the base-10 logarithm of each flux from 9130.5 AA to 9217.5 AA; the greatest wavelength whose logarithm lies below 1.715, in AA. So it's 9216 AA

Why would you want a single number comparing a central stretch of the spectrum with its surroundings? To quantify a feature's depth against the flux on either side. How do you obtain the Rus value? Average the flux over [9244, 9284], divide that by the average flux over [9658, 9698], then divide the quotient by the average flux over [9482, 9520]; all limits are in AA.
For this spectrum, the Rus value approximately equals 0.0210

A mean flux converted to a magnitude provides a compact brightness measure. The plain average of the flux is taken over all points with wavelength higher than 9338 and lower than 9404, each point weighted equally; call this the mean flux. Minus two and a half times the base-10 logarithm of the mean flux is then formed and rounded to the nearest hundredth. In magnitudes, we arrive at -4.27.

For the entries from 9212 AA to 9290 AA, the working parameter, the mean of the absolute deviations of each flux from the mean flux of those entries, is 1.00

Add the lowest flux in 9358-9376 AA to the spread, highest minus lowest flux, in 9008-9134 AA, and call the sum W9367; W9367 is 55.4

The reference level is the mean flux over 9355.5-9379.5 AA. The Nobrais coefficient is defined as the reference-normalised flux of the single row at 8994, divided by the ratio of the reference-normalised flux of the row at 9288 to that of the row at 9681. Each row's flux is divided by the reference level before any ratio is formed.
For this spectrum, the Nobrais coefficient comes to 1.02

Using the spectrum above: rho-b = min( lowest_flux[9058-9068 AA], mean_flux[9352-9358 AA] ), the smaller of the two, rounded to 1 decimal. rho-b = 50.9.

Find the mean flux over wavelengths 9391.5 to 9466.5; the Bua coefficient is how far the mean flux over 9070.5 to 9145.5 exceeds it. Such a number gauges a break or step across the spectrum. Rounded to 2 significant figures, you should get 2.7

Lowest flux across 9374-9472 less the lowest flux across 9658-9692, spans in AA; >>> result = -3.2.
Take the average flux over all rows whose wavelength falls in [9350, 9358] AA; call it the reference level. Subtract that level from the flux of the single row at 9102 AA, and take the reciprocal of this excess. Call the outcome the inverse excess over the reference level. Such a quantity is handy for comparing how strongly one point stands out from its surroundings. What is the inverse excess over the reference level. 0.6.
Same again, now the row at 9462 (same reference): 0.9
